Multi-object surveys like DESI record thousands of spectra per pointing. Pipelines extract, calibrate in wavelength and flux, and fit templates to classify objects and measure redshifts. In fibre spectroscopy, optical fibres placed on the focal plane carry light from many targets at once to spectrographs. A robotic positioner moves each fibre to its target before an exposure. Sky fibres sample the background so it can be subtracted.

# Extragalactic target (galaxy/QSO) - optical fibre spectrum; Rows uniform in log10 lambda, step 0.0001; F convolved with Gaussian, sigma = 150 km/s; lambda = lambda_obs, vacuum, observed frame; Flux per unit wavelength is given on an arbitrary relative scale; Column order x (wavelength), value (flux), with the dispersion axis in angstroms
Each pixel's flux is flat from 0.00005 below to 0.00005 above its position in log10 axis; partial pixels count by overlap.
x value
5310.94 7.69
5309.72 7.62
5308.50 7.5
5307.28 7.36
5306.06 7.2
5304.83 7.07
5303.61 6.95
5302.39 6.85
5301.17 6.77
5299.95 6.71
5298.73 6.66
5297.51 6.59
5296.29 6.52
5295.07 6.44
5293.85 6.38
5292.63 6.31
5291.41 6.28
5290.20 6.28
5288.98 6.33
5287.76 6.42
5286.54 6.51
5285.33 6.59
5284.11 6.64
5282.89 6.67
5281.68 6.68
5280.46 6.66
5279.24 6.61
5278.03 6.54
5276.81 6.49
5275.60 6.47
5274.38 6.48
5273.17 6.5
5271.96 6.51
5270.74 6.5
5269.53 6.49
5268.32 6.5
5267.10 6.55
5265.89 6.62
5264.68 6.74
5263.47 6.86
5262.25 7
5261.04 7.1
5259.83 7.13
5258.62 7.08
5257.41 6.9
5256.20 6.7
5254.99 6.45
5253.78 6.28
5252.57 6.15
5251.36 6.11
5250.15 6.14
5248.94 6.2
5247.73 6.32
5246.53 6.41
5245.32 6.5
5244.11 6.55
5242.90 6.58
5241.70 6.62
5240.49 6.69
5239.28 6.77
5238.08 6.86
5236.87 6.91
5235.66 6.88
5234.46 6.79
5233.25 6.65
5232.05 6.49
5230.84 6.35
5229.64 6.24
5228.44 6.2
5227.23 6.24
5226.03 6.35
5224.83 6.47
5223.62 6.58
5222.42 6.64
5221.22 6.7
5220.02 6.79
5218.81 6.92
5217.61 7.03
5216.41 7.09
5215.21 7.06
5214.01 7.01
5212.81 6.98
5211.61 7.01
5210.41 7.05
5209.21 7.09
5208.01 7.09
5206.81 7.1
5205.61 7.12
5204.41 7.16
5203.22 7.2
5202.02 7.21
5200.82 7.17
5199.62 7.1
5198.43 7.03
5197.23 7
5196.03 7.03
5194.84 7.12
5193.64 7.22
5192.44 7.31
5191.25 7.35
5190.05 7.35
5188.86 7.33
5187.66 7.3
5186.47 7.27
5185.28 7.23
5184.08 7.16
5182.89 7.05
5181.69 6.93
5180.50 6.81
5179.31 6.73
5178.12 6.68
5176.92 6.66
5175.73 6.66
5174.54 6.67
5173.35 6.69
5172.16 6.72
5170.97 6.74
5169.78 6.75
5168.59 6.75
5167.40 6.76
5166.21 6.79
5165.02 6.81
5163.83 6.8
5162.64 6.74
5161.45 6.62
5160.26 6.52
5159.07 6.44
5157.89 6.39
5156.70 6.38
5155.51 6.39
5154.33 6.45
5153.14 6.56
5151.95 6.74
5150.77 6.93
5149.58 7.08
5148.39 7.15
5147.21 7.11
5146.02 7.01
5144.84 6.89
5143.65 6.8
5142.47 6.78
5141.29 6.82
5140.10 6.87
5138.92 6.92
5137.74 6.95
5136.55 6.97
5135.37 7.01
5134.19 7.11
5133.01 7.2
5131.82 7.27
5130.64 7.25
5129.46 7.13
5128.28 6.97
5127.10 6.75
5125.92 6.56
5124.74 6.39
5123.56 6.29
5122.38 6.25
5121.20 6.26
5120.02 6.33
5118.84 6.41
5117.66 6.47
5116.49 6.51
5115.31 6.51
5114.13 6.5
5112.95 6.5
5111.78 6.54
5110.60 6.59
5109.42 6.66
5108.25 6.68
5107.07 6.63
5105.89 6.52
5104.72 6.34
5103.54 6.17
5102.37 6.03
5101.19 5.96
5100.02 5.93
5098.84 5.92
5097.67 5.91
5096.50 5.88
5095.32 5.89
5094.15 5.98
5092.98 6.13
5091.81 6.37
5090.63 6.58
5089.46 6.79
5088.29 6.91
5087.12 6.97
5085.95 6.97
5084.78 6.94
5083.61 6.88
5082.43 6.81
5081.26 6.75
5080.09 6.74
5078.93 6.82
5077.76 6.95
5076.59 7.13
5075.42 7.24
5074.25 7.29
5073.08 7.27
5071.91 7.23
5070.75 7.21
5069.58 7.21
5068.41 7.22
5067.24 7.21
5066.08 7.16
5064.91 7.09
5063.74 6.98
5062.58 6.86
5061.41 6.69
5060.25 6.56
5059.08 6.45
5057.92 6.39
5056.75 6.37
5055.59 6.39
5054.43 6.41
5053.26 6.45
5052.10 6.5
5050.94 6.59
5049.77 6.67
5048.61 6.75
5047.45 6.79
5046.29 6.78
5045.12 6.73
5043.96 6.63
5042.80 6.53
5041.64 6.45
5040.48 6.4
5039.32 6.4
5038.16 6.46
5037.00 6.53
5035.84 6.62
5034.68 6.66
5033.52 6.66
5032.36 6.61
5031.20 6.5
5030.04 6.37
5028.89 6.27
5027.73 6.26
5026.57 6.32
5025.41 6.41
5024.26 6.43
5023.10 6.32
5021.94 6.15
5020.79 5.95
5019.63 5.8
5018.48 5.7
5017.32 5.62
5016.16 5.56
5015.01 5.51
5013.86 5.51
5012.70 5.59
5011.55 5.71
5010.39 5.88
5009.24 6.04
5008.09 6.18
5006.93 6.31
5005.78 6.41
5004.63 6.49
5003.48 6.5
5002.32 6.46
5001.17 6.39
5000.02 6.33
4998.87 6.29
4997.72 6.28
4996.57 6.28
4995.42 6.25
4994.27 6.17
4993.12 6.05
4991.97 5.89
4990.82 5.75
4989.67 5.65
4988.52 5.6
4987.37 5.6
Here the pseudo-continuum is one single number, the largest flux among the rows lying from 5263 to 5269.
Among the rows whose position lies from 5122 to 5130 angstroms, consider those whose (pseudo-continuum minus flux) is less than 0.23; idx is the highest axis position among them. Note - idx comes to 5129.46 angstroms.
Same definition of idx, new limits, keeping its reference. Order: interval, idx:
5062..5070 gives 5069.58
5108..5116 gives 5109.42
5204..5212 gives 5211.61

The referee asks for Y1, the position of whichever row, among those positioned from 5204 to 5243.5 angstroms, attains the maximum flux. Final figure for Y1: 5204.41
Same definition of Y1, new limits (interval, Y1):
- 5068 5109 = 5074.25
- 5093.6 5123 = 5108.25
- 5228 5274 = 5259.83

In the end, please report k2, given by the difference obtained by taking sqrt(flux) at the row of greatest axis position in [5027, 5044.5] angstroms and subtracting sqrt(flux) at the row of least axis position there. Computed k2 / 0.073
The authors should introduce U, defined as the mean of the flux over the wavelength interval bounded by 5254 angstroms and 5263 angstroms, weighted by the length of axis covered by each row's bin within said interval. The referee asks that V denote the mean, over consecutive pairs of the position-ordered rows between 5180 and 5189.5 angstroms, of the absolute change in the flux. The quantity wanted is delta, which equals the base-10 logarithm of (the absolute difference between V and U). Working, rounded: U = 6.88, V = 0.074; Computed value 0.833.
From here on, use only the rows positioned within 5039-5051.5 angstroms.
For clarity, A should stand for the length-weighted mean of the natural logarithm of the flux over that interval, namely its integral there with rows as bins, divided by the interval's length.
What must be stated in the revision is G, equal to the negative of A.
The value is -1.89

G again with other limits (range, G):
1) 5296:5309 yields -1.93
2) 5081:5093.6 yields -1.91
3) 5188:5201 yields -1.97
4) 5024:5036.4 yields -1.87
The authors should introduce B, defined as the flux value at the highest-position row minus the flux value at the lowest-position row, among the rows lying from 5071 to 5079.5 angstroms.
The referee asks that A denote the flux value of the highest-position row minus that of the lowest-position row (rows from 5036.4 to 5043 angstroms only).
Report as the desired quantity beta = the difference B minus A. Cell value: -0.4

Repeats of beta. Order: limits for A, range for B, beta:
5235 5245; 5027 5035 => 0.7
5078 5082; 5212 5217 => 0.2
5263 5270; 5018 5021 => 0.6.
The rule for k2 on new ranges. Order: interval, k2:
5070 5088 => -0.045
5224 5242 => 0.029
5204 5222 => -0.087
